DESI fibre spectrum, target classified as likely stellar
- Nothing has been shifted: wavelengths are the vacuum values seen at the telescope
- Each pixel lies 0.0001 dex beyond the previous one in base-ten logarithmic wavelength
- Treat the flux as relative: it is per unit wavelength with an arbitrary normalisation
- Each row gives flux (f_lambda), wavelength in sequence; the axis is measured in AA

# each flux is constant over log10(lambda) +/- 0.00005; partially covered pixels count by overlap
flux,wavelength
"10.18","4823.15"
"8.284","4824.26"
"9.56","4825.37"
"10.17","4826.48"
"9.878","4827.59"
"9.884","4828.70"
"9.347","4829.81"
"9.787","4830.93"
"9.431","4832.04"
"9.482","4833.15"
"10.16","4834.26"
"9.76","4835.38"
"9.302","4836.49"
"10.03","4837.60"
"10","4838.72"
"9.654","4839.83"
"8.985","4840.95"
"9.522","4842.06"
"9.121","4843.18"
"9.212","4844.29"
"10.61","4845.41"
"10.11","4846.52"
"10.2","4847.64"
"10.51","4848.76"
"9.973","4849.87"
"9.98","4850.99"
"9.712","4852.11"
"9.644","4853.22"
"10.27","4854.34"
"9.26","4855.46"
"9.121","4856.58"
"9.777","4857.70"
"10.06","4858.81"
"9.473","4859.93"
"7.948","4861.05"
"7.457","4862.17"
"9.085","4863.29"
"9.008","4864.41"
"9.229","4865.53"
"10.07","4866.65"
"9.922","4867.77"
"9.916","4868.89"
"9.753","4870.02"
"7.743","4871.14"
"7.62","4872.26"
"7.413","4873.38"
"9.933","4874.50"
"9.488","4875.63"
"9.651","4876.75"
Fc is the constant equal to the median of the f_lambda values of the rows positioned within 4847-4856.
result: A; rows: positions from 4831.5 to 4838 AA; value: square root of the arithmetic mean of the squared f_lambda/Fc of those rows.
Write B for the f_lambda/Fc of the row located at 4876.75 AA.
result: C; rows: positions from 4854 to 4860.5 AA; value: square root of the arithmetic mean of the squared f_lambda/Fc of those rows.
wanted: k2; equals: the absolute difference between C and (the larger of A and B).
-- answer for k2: 0.003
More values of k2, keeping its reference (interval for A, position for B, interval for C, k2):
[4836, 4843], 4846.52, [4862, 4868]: 0.094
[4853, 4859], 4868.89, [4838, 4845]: 0.050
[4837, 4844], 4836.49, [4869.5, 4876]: 0.084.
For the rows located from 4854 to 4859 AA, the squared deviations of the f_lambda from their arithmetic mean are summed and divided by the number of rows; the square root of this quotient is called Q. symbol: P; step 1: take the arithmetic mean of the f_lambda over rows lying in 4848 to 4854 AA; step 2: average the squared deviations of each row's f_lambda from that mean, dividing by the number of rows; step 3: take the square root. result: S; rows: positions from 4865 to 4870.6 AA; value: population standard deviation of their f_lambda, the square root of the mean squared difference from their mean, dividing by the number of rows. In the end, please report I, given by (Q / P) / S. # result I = 4.99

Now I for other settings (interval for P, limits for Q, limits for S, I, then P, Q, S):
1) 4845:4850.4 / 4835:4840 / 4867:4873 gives 1.02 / 0.24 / 0.26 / 1.1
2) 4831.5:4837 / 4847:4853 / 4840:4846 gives 1.49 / 0.31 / 0.27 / 0.6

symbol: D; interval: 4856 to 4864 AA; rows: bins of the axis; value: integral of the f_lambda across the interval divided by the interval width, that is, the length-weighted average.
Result 9.0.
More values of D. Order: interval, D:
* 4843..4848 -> 9.9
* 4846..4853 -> 10.1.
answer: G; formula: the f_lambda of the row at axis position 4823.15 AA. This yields 10.18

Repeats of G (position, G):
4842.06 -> 9.522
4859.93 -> 9.473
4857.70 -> 9.777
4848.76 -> 10.51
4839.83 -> 9.654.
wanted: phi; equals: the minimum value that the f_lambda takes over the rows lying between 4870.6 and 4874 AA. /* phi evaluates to 7.413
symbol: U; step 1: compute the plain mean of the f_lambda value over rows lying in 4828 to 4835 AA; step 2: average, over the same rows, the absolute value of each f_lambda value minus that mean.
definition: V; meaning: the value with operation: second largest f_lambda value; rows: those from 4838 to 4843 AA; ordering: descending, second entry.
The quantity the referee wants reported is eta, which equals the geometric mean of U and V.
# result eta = 1.59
